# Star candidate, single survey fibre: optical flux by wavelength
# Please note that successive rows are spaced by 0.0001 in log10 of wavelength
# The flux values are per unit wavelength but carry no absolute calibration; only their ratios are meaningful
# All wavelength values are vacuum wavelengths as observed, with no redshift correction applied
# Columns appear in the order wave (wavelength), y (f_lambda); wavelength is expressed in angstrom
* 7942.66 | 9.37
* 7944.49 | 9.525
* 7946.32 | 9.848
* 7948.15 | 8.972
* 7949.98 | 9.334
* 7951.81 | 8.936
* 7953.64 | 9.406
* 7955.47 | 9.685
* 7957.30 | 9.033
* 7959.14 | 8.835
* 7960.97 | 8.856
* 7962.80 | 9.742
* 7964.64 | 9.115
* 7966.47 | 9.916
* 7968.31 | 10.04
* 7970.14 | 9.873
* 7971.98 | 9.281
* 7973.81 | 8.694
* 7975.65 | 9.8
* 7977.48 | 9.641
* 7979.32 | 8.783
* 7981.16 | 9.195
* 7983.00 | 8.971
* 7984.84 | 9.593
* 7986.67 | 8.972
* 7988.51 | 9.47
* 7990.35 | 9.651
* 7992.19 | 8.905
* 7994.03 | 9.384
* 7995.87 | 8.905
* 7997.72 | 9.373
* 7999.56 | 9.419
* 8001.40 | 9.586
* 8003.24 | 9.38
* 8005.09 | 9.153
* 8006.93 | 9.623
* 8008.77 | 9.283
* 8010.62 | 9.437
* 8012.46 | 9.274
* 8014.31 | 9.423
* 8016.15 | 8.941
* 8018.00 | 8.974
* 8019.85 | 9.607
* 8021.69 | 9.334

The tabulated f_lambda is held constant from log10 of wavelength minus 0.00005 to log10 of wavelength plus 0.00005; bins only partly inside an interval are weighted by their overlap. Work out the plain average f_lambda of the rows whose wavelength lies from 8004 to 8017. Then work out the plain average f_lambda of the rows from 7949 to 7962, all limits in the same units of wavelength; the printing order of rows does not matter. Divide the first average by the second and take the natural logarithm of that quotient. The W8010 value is 0.016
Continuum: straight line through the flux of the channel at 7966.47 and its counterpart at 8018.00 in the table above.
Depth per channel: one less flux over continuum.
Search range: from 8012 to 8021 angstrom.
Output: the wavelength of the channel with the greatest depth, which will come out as 8016.15 angstrom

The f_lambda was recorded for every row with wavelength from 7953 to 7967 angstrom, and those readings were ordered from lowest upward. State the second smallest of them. 8.856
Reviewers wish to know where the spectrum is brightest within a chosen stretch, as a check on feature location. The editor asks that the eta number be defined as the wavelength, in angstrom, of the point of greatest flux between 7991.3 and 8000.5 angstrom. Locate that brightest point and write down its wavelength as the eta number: 7999.56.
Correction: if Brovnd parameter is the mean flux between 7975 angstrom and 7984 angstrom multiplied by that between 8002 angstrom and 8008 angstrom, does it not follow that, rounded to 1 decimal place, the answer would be 87.1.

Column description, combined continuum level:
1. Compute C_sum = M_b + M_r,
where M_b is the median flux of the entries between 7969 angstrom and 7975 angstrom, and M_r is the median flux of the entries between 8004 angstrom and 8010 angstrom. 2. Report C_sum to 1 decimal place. 18.6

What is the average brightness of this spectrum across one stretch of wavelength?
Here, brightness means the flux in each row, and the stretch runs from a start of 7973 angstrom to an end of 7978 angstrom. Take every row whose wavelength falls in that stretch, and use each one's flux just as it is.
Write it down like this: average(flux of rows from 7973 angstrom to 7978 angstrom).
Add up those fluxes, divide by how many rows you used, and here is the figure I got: 9.38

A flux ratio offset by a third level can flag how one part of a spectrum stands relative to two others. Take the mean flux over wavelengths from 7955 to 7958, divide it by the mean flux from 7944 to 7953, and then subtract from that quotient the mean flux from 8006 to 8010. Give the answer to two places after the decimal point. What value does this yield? -8.45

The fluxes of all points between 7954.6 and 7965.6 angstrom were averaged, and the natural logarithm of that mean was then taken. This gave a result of 2.22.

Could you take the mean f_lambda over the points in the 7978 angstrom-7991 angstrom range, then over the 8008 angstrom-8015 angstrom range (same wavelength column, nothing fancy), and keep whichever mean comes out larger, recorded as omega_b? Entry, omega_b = 9.35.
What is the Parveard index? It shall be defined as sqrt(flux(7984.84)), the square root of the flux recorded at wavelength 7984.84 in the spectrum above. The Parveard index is 3.10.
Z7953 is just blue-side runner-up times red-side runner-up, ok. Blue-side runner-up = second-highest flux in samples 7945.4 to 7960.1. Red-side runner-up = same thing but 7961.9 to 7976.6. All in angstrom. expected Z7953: 96.0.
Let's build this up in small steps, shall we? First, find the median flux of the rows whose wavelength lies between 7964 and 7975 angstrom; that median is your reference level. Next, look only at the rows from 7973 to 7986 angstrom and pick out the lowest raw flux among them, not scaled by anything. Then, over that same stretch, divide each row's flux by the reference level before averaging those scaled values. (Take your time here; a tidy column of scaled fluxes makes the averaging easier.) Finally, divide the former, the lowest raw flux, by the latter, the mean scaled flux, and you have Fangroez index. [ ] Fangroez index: 9.01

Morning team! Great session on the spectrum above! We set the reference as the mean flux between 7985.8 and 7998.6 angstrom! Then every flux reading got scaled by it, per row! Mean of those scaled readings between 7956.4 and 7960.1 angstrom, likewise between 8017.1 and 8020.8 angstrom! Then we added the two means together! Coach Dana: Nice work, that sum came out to 1.97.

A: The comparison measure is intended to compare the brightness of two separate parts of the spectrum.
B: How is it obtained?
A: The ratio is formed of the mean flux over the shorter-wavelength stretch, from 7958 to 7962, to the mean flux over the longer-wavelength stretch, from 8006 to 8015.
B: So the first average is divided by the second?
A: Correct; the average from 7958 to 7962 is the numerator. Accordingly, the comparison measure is 0.94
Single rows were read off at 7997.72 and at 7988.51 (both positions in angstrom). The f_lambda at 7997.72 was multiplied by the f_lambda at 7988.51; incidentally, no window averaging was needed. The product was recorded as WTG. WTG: 88.8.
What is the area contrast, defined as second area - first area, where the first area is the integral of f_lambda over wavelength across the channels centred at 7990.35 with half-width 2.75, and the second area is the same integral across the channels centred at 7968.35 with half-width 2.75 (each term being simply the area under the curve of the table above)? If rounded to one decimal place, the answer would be 3.2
